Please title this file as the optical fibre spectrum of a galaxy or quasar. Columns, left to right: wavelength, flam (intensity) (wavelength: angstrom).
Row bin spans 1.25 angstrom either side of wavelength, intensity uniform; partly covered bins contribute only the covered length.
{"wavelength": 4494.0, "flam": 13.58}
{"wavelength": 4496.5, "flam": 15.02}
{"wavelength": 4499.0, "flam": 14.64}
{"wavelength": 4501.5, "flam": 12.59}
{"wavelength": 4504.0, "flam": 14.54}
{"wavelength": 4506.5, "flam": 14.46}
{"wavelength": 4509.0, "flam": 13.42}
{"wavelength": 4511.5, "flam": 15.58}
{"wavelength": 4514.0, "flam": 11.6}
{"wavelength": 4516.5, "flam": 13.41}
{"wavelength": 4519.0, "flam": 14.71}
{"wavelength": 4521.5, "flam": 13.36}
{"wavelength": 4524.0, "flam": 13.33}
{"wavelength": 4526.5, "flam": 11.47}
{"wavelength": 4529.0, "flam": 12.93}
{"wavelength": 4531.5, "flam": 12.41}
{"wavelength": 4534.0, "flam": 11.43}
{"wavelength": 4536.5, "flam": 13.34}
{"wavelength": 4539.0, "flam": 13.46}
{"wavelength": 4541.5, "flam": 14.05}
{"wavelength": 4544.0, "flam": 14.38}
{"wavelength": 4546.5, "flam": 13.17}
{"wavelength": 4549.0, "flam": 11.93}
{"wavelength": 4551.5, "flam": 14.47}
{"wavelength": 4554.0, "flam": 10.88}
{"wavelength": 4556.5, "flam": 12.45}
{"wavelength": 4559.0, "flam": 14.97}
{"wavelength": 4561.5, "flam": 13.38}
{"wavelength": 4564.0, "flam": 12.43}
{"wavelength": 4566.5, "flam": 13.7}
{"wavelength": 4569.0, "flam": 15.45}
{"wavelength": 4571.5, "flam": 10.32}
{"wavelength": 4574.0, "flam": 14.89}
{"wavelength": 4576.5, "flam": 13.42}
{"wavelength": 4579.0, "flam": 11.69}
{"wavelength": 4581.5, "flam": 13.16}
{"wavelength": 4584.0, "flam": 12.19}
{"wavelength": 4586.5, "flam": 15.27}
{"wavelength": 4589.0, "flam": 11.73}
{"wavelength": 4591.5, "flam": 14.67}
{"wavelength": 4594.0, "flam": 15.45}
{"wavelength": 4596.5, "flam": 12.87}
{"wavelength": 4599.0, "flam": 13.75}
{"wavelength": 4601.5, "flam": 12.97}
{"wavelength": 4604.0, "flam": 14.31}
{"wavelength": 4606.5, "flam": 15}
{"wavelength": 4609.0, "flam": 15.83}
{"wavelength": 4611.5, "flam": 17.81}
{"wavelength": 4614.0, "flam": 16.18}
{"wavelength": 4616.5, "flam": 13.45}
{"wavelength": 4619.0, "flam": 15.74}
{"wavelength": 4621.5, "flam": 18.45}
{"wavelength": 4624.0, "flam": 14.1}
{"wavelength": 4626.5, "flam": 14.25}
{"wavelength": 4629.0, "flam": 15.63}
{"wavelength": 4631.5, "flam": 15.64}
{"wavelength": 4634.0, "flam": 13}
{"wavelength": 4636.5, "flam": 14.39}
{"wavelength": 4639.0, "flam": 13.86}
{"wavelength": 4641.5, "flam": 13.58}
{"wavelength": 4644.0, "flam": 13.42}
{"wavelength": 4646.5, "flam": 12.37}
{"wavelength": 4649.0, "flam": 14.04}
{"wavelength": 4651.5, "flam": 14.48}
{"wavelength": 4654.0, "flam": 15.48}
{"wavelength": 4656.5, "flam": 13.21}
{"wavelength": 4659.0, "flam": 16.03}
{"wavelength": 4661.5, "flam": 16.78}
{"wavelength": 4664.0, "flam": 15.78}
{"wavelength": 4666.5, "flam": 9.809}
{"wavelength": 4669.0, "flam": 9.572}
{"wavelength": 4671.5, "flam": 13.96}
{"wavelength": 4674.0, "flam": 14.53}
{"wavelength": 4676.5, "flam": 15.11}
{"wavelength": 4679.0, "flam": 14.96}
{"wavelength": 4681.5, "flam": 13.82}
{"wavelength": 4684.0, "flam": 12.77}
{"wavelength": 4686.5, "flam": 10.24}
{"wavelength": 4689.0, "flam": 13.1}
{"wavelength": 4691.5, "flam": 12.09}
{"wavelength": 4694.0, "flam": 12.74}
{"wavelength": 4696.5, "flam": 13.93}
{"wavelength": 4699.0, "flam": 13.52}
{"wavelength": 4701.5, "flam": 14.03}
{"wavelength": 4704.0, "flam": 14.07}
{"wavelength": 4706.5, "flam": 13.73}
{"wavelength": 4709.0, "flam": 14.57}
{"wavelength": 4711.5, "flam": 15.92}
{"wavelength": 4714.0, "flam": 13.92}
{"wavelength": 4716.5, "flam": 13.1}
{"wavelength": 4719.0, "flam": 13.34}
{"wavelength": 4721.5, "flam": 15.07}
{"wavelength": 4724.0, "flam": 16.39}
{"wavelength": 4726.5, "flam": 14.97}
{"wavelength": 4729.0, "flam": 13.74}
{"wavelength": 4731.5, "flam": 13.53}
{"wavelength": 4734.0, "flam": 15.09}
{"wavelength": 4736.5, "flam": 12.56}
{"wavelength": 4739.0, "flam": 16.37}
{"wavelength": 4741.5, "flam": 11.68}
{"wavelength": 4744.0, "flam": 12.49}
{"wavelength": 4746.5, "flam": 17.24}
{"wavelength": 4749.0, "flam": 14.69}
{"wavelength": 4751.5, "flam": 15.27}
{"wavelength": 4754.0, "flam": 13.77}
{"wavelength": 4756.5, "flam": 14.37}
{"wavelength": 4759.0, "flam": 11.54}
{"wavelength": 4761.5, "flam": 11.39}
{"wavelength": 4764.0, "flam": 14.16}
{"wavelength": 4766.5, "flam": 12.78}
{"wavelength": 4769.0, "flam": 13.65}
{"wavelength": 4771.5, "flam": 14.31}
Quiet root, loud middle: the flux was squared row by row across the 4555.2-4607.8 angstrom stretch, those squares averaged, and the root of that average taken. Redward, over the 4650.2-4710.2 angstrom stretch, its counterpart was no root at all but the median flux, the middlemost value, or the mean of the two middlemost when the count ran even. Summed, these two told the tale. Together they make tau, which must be 27.5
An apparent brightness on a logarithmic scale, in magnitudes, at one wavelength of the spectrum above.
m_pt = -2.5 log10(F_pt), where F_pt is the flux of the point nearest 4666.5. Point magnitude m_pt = -2.48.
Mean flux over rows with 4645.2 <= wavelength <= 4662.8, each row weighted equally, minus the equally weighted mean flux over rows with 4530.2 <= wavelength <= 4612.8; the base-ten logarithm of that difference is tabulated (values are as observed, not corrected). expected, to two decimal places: 0.03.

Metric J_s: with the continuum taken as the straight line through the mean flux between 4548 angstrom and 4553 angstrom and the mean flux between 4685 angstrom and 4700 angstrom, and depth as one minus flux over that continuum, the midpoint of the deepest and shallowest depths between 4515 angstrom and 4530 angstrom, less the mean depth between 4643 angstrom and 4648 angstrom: 0.02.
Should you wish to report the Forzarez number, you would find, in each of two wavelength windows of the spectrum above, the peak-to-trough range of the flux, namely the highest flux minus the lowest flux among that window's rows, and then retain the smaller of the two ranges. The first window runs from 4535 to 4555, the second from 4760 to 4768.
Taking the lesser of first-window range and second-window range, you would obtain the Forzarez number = 2.8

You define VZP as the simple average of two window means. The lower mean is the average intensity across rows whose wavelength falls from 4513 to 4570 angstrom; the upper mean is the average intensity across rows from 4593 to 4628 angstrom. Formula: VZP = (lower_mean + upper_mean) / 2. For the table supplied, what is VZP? 14.1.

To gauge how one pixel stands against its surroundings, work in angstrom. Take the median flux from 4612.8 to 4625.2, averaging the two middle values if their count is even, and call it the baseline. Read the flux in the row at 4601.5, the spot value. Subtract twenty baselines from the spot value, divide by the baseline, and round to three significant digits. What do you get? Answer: -19.2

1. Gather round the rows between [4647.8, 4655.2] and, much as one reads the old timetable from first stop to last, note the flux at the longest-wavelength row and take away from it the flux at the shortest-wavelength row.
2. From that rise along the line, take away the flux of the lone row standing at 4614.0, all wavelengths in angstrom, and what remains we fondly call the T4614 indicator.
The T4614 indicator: -14.7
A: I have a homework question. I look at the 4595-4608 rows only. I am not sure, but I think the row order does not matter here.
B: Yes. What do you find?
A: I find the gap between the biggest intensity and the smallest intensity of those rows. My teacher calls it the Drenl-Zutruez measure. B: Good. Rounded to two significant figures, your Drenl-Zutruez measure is 2.1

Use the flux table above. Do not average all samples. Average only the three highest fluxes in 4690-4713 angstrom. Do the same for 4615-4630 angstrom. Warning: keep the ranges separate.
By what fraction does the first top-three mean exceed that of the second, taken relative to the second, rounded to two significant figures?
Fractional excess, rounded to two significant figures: -0.11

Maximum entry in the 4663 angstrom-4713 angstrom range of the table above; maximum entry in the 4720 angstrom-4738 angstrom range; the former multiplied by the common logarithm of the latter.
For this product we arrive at 19.3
